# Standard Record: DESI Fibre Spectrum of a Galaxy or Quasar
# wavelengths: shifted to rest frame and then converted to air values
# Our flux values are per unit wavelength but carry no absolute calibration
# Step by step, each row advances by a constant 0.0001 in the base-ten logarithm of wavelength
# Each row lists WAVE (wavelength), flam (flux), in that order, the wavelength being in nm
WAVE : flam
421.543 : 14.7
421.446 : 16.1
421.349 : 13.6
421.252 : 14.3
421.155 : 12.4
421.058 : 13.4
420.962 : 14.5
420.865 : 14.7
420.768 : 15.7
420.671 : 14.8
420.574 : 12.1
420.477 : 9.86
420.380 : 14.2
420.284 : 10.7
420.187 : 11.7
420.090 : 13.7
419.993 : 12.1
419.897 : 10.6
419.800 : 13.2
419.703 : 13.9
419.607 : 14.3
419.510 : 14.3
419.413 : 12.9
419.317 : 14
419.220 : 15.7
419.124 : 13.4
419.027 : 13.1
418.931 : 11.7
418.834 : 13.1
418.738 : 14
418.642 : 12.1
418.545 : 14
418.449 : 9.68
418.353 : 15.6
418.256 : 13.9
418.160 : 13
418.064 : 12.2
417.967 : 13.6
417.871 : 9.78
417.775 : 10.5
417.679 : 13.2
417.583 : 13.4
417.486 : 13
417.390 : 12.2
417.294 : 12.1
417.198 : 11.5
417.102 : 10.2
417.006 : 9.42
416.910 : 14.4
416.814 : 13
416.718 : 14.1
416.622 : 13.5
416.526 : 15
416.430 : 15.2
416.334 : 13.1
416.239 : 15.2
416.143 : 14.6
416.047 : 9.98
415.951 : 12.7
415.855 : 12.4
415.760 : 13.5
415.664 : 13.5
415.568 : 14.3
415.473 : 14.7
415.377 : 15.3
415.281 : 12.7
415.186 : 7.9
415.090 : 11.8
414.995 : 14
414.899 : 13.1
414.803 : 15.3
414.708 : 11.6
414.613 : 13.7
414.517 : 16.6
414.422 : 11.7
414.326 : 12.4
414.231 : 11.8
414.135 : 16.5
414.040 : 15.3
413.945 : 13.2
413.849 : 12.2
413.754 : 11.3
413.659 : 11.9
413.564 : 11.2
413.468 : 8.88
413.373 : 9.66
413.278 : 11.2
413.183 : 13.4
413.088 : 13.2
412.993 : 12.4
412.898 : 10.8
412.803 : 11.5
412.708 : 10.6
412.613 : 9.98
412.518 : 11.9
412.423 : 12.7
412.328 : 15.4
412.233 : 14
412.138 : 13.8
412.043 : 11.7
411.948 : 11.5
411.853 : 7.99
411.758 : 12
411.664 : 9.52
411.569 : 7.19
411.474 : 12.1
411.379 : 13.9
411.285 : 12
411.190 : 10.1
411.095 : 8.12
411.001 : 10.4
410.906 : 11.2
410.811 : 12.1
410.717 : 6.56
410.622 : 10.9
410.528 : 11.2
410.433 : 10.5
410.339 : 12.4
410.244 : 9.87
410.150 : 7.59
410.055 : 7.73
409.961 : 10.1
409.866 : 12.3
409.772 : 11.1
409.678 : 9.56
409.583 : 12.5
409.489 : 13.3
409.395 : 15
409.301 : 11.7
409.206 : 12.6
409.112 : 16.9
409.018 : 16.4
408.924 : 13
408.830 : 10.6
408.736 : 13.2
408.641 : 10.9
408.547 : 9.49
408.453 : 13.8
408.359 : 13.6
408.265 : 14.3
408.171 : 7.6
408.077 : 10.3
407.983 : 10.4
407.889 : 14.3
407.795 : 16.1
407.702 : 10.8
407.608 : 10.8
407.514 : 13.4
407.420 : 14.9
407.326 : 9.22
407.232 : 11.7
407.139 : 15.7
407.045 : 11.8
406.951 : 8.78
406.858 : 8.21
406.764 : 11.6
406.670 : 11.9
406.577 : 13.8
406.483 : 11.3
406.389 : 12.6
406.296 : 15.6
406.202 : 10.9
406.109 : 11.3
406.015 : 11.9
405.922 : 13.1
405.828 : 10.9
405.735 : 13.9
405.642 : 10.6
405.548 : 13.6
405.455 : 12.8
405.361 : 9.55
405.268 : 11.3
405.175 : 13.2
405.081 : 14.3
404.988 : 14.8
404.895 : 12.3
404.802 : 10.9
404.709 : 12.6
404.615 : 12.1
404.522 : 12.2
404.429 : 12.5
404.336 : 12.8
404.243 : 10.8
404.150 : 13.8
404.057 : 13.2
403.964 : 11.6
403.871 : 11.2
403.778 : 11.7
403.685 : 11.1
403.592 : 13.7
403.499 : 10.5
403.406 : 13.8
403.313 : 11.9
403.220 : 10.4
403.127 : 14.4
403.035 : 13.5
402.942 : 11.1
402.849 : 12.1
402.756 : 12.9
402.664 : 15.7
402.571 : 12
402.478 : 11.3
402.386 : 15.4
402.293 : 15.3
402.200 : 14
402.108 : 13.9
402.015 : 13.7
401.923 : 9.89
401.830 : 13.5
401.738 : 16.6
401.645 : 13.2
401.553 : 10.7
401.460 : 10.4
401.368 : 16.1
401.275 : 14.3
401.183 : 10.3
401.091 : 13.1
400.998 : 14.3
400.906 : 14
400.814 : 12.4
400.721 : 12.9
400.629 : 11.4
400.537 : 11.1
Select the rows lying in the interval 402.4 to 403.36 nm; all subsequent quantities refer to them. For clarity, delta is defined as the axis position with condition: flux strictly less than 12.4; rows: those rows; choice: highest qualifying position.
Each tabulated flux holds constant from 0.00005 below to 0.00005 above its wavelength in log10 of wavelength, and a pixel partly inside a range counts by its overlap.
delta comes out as 403.313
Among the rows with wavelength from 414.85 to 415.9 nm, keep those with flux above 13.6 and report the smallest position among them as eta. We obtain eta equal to 414.995 nm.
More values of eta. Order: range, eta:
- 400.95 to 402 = 400.998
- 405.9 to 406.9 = 406.296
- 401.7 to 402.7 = 401.738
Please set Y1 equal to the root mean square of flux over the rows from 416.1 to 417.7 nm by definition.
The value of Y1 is 13.2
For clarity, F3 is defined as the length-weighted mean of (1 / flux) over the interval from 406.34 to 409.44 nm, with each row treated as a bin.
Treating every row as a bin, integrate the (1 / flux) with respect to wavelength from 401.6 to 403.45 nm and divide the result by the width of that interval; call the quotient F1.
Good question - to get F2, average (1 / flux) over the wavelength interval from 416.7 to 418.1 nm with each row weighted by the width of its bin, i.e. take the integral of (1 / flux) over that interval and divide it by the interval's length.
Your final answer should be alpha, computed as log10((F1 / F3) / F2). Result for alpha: 1.04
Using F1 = 0.077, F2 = 0.0838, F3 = 0.0844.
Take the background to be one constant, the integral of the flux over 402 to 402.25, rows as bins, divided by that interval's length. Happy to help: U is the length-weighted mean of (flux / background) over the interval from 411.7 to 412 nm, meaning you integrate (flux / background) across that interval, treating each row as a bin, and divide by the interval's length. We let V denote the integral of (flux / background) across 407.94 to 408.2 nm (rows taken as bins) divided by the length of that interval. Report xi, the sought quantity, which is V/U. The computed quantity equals 0.91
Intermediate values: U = 0.75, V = 0.69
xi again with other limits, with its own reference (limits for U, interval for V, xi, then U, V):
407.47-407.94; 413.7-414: 0.94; 0.94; 0.89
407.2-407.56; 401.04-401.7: 1.03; 0.89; 0.91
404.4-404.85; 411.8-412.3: 0.99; 0.87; 0.86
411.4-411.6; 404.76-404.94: 1.12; 0.75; 0.84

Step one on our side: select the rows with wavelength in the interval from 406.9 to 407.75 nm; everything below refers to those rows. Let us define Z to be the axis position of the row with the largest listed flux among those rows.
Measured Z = 407.139 nm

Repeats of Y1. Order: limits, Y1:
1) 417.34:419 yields 12.7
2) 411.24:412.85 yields 11.8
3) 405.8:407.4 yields 11.9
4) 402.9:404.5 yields 12.3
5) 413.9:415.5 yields 13.6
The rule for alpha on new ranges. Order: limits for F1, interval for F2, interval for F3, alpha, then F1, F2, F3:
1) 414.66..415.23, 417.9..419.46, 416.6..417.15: 1.12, 0.085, 0.0767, 0.0830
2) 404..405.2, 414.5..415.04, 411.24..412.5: 1.09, 0.079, 0.0727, 0.0884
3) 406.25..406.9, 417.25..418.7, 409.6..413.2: 1.05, 0.085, 0.0809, 0.0941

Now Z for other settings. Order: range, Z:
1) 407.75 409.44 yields 409.112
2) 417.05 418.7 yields 418.353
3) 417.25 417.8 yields 417.583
